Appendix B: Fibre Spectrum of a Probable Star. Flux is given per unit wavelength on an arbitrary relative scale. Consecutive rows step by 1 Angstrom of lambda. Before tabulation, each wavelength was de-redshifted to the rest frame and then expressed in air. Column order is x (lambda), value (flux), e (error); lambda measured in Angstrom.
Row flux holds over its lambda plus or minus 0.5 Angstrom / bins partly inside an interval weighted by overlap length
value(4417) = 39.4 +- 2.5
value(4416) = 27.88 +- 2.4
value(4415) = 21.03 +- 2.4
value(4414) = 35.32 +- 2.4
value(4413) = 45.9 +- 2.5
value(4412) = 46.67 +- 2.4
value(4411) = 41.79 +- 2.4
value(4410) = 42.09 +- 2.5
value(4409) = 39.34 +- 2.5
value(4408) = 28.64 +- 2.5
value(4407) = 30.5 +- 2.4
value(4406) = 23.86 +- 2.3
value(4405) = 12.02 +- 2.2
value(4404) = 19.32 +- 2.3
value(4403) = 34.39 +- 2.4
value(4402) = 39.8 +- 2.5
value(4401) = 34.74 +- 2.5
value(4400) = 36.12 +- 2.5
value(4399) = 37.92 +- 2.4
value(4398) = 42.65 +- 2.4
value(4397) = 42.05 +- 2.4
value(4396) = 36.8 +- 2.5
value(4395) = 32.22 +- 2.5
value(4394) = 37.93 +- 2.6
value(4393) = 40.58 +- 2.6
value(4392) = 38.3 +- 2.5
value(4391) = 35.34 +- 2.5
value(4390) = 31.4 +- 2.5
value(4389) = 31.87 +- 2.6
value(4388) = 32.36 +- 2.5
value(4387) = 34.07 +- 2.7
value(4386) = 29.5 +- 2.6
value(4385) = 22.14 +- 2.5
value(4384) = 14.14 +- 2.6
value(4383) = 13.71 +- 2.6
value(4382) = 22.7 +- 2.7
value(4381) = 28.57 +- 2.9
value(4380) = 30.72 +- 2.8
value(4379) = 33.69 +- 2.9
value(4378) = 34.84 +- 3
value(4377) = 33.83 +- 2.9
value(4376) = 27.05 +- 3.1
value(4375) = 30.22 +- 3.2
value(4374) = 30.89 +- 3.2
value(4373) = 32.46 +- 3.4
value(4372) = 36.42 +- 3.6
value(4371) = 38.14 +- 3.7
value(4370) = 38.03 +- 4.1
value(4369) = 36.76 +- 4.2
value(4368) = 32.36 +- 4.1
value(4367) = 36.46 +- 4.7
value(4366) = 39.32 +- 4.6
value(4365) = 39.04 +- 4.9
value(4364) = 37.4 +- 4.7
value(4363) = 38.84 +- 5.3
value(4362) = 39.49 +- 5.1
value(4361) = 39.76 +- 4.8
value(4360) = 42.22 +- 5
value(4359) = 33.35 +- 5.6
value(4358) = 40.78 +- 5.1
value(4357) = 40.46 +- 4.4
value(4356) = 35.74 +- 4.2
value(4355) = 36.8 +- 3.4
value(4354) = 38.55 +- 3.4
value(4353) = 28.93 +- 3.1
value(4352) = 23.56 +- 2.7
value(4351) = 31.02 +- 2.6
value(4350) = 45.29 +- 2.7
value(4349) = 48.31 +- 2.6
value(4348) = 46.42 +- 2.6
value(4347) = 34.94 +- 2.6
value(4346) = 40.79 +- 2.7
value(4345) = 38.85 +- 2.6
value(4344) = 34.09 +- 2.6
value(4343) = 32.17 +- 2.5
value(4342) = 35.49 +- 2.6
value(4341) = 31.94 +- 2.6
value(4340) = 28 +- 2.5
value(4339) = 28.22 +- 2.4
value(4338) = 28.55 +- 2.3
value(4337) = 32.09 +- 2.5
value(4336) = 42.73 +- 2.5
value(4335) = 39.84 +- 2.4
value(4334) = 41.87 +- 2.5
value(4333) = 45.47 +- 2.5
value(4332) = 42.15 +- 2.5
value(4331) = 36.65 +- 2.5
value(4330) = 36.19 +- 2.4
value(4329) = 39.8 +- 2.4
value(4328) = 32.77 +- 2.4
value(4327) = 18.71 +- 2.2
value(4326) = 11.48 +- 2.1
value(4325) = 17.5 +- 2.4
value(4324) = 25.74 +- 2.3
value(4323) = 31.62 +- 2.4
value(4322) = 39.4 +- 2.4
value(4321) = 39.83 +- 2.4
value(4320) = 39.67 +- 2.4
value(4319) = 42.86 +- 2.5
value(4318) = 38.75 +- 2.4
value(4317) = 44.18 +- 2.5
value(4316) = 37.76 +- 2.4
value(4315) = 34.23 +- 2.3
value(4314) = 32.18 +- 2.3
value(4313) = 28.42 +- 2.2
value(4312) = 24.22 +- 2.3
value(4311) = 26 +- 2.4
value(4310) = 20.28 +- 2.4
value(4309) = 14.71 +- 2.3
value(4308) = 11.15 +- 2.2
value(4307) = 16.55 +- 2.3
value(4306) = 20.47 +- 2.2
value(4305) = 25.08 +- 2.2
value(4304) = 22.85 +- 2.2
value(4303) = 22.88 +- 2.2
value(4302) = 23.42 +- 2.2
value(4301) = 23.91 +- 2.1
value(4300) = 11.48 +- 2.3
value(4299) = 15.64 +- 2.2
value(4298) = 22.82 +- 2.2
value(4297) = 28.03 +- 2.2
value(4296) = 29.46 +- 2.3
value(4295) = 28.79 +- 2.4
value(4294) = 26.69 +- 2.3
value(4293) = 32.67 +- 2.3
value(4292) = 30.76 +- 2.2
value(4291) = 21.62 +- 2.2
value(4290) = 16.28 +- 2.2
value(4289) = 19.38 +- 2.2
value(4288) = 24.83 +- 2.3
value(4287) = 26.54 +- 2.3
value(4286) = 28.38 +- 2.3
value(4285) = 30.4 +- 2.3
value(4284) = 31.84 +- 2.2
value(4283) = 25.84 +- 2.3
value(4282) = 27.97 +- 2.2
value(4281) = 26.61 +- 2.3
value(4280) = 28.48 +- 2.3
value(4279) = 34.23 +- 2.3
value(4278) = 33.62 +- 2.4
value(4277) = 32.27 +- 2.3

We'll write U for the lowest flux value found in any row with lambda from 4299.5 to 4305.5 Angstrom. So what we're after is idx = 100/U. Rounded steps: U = 11.48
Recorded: 8.7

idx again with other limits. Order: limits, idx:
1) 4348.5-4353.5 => 4.2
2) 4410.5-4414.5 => 2.8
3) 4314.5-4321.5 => 2.9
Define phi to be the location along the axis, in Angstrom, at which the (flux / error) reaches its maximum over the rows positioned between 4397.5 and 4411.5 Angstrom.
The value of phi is 4398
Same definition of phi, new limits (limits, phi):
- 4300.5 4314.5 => 4314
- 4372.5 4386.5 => 4377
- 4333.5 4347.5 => 4336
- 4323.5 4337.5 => 4333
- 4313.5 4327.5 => 4317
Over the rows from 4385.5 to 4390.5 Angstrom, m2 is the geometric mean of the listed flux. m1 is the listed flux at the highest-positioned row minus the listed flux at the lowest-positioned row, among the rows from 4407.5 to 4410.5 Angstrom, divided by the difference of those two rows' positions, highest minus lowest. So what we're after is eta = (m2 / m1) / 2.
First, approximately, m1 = 6.7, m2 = 32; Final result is 2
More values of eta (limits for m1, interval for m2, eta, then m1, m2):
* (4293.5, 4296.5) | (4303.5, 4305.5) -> 9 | 1.4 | 24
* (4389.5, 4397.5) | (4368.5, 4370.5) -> 12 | 1.5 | 37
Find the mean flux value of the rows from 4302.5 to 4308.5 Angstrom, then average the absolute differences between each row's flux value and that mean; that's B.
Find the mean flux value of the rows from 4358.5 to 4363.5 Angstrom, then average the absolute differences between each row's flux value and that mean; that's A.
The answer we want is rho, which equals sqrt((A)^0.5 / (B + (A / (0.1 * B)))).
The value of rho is 0.395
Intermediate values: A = 2.2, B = 4.0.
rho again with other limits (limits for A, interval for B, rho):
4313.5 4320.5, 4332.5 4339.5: 0.397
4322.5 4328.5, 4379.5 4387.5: 0.389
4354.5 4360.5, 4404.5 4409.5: 0.390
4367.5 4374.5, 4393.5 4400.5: 0.353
